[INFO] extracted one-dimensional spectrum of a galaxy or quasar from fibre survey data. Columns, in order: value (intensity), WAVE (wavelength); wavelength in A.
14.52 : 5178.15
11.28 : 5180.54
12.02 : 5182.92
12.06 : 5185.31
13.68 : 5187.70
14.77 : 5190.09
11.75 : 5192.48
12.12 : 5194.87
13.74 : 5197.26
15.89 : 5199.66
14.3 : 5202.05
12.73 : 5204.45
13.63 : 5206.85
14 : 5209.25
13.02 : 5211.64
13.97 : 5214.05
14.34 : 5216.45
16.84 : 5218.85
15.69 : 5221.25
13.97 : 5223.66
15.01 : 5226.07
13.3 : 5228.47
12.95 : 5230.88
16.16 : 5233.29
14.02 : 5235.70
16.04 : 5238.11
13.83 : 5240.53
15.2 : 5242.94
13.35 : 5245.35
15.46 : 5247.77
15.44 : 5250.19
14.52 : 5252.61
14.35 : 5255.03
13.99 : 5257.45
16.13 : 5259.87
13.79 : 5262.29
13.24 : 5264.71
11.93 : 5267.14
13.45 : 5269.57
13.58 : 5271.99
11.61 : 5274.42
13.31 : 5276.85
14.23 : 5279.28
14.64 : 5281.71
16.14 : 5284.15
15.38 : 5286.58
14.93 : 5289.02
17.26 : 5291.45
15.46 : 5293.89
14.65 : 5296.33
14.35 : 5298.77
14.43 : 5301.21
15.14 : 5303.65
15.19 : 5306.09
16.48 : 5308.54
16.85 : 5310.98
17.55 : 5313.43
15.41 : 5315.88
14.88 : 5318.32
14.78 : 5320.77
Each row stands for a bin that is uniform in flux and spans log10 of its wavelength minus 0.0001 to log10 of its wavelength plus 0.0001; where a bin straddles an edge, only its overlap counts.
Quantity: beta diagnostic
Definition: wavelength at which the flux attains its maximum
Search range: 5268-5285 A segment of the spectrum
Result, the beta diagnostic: 5284.15 A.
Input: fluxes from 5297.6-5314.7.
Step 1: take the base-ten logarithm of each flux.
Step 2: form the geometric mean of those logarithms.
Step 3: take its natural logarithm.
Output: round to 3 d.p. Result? 0.178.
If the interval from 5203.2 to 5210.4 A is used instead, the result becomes 0.121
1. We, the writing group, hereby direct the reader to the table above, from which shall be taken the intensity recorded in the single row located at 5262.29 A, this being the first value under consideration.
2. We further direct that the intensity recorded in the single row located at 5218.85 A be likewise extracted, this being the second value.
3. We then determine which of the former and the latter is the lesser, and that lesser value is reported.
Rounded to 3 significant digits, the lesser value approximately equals 13.8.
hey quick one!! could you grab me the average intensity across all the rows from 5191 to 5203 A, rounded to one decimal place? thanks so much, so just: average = 13.6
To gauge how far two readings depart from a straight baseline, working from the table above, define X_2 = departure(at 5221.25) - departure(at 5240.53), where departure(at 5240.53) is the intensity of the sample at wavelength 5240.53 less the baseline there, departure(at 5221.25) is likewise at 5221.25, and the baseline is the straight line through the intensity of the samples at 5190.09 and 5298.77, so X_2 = 1.8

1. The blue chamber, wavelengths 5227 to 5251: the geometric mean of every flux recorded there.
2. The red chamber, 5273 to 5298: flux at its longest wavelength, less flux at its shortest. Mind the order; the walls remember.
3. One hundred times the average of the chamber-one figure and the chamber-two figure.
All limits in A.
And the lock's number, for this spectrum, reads 878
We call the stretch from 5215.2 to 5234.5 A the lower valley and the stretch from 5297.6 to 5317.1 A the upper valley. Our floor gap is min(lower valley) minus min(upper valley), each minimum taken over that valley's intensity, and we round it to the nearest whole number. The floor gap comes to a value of -1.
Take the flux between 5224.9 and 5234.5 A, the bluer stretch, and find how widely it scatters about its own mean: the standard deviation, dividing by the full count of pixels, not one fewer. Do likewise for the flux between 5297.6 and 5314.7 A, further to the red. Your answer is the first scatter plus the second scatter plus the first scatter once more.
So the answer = 3.8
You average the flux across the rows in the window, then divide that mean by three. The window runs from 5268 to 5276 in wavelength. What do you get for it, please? 4.29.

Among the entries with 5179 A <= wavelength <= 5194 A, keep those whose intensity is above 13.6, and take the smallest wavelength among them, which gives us 5187.70 A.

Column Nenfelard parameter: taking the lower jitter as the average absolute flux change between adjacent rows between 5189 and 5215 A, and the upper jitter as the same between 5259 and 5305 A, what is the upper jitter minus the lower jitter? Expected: -0.26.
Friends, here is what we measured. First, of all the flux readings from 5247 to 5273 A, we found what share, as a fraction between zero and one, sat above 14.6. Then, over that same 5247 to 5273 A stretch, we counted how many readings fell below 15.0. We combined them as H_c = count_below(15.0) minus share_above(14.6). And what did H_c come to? 7.7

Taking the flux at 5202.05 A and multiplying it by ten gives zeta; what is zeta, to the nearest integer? 143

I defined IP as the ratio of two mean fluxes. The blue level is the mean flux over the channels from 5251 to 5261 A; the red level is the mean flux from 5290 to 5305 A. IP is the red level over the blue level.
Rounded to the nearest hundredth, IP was 1.03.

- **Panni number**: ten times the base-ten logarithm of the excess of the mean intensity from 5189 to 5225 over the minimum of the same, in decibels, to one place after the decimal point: 3.6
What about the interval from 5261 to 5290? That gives 3.5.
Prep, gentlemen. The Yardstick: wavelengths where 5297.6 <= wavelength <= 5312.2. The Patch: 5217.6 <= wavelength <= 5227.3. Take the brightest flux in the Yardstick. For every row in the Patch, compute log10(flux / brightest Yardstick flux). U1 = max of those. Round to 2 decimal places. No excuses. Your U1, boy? 0.00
